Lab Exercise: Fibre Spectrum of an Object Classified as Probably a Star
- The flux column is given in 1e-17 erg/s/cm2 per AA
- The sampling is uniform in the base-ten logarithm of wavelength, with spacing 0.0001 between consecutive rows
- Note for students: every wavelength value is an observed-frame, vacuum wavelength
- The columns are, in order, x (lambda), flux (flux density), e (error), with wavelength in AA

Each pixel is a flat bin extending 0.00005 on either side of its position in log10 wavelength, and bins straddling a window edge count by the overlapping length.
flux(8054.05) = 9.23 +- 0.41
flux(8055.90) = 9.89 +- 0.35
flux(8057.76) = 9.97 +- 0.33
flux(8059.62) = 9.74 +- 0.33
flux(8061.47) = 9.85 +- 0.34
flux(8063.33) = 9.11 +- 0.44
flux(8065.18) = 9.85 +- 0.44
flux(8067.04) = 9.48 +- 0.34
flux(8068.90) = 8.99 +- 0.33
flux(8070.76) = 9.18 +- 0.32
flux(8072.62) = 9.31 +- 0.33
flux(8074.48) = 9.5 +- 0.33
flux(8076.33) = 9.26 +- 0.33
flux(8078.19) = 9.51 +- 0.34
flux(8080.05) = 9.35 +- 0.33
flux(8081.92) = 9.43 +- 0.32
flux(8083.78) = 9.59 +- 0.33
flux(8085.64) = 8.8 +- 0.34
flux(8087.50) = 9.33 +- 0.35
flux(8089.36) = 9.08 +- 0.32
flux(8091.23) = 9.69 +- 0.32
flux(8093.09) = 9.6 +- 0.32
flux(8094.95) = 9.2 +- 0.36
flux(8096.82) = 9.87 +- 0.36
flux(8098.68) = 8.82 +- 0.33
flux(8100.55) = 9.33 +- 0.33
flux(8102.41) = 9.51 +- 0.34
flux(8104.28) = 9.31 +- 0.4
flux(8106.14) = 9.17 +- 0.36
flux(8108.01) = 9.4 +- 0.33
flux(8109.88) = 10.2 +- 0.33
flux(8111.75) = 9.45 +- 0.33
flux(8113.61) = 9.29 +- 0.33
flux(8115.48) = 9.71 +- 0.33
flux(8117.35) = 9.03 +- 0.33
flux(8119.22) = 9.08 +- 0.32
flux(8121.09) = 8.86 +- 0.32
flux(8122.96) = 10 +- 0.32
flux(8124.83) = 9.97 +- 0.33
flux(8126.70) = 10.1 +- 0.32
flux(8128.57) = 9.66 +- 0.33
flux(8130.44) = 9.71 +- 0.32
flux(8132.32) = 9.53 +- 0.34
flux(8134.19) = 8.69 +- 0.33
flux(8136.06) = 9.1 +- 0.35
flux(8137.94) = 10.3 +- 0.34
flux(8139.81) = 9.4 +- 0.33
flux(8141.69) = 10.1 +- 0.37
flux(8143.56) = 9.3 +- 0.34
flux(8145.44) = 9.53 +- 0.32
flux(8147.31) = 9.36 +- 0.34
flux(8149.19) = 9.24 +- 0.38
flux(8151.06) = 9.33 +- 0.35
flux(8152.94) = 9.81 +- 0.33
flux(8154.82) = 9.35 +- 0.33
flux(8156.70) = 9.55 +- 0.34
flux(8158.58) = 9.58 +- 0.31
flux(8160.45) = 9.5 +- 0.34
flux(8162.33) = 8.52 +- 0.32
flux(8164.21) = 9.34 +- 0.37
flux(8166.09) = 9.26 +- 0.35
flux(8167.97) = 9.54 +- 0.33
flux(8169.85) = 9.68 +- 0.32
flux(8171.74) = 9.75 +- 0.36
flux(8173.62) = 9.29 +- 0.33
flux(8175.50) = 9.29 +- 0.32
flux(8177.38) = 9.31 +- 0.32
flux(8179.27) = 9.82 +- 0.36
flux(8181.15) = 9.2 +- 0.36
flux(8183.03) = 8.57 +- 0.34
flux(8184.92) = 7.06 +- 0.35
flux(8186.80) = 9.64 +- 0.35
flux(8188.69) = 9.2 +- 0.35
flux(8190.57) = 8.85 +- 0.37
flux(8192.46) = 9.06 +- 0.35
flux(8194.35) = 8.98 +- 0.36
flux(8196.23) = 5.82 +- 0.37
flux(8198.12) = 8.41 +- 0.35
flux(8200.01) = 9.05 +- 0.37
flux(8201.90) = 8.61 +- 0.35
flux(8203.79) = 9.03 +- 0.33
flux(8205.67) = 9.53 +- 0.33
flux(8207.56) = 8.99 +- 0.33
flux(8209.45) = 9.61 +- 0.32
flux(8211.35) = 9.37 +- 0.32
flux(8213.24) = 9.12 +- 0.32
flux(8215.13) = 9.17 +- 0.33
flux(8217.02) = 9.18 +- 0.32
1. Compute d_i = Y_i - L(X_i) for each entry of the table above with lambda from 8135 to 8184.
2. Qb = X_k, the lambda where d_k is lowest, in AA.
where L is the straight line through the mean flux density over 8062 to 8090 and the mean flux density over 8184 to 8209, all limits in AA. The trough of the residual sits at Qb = 8162.33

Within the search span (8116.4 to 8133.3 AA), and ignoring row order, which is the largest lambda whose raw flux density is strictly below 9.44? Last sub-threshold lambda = 8121.09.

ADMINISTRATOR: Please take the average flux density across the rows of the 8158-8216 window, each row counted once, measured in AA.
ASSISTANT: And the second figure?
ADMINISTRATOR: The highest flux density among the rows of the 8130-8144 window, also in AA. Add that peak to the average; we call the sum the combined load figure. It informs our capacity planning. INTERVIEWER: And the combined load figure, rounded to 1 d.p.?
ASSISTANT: 19.3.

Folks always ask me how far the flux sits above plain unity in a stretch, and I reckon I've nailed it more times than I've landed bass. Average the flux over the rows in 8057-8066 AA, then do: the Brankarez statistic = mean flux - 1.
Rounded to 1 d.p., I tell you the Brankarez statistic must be 8.7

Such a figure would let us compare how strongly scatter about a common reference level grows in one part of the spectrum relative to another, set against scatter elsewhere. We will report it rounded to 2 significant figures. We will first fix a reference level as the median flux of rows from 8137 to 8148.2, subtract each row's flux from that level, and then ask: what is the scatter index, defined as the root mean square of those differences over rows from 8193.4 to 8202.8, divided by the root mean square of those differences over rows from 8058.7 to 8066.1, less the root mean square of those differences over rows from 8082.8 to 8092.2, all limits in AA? 4.6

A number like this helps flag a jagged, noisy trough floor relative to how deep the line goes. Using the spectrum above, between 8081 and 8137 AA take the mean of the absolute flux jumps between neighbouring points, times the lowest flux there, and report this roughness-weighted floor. 3.63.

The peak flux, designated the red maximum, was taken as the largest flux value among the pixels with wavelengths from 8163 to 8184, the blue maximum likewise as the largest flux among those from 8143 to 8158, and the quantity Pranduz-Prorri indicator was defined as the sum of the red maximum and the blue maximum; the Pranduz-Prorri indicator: 19.6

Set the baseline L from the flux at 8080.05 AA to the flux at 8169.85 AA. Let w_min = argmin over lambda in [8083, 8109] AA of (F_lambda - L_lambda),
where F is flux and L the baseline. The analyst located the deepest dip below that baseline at 8098.68 AA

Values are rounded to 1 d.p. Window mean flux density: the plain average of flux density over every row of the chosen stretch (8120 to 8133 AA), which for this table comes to 9.7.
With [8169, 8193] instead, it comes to 9.1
